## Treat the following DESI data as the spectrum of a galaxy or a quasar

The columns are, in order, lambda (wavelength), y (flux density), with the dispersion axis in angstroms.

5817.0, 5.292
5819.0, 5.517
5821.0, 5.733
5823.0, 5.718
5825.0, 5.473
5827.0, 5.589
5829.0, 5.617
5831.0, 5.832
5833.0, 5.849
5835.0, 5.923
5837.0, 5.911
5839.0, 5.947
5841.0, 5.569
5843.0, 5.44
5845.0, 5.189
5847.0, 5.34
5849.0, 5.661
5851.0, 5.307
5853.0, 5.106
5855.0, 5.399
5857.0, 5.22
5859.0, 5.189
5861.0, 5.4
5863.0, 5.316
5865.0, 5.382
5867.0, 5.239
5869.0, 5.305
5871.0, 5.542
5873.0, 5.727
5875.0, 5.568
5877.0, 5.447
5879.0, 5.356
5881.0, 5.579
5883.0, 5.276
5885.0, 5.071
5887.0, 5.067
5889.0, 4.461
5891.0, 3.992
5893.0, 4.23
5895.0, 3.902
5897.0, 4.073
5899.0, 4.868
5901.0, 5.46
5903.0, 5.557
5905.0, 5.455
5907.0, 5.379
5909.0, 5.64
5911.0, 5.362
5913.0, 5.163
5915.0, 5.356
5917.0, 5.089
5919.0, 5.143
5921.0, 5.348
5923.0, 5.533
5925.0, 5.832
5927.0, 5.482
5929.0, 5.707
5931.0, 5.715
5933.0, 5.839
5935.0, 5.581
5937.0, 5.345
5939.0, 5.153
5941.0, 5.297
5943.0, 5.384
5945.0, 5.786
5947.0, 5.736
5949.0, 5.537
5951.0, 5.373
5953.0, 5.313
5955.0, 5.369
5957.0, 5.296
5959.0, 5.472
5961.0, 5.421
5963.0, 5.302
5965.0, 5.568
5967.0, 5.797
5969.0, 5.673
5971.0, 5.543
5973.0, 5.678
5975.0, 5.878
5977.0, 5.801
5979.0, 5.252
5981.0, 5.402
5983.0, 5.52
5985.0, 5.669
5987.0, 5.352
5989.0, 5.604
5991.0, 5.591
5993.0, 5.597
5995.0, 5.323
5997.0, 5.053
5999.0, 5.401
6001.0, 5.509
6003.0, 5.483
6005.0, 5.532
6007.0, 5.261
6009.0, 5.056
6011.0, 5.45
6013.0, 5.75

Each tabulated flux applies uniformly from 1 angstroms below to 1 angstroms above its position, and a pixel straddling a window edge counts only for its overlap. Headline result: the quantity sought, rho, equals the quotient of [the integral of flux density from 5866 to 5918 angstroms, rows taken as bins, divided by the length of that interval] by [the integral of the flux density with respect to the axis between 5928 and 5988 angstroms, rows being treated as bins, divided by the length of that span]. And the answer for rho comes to 0.93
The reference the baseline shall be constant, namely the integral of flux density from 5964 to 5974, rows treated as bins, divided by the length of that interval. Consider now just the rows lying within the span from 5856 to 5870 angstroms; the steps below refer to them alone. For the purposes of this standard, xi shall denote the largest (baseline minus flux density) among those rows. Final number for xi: 0.46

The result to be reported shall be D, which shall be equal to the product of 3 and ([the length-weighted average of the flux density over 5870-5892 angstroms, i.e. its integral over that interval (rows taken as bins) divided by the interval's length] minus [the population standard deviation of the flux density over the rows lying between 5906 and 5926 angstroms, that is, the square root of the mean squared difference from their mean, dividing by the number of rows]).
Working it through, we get 14.9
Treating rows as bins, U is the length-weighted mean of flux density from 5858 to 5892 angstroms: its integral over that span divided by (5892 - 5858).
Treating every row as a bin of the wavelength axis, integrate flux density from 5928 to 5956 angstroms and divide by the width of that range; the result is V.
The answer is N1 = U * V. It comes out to 28.8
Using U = 5.2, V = 5.51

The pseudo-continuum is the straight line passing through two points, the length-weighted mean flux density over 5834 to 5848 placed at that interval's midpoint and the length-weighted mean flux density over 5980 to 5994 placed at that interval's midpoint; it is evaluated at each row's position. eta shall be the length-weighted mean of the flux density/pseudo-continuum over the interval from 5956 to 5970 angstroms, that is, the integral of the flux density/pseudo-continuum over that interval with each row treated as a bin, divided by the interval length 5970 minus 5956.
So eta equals 0.99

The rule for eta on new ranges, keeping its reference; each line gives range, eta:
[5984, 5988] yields 1.00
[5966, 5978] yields 1.03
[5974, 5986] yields 1.01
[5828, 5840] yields 1.04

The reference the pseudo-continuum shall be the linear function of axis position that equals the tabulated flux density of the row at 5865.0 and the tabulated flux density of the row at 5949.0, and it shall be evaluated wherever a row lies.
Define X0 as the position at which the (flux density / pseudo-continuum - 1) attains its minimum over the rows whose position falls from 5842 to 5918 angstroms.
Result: 5895.0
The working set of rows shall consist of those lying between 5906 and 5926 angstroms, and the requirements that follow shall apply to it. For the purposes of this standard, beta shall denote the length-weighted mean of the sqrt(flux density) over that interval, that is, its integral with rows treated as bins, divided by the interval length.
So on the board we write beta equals 2.32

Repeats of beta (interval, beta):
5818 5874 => 2.35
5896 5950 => 2.32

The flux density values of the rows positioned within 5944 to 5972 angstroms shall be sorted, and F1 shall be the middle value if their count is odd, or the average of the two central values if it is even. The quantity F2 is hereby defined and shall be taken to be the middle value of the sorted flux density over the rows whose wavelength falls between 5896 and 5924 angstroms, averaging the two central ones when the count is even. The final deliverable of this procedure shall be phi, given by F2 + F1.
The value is 10.9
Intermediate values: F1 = 5.50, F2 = 5.36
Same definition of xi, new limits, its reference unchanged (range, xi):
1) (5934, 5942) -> 0.50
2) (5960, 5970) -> 0.35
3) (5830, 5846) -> 0.46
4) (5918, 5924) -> 0.51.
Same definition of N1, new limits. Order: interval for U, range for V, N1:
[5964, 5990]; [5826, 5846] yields 31.8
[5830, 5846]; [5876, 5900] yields 27.3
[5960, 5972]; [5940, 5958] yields 30.3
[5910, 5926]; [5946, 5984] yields 29.6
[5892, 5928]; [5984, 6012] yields 28.0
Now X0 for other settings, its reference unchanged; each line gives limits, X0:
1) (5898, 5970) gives 5899.0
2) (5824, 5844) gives 5843.0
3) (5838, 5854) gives 5853.0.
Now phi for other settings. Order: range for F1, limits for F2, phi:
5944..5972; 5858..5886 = 10.9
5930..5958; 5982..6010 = 10.9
